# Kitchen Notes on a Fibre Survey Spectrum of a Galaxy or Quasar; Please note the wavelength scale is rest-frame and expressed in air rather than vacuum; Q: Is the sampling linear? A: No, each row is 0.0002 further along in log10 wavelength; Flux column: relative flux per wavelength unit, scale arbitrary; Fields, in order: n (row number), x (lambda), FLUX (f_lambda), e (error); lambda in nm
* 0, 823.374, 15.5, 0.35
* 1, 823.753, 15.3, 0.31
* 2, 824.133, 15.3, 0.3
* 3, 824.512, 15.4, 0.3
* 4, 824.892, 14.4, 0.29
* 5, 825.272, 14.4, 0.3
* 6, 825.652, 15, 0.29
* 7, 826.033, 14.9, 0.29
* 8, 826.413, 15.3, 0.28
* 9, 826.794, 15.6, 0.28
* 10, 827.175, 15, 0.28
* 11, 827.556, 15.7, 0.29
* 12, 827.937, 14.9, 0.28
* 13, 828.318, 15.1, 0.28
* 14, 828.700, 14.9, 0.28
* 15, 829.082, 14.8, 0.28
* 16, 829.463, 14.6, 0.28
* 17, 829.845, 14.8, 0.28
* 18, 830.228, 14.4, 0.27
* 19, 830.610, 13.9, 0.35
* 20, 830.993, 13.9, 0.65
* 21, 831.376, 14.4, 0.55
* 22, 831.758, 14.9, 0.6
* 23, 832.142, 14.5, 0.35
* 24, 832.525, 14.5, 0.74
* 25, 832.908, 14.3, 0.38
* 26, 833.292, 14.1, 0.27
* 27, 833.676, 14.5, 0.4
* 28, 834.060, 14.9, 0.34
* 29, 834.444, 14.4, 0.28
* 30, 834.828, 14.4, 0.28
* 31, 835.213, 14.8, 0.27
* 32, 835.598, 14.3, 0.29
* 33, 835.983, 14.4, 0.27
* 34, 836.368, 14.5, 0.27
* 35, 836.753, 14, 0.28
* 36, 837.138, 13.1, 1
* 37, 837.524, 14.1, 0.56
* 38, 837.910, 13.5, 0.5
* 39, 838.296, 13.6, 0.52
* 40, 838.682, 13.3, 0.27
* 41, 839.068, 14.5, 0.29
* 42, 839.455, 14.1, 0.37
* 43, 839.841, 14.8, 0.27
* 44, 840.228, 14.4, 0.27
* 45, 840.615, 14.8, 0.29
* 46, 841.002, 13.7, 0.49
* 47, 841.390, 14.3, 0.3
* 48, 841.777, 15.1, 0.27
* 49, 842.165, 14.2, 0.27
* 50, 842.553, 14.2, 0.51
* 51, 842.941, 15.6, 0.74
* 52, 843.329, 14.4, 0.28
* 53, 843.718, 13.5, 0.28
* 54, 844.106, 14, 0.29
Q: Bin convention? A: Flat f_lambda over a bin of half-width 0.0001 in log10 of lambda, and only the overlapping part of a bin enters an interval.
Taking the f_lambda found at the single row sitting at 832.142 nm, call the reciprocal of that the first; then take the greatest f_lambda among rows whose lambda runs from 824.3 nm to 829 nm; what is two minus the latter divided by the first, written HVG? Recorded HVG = -226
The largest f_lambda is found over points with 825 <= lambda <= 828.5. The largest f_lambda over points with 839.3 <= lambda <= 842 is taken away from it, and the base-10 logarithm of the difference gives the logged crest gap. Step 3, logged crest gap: -0.2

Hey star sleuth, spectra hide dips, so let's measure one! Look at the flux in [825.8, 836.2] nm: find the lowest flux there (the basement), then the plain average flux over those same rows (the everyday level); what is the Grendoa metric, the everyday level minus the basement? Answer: 0.8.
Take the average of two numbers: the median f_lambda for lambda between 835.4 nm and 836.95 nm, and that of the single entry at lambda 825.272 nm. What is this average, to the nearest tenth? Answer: 14.4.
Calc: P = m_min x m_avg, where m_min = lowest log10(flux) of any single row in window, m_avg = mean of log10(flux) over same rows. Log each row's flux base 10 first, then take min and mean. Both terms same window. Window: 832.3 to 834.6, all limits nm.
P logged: 1.33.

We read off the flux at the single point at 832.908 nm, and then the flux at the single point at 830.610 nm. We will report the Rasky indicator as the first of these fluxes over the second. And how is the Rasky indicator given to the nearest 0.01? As 1.03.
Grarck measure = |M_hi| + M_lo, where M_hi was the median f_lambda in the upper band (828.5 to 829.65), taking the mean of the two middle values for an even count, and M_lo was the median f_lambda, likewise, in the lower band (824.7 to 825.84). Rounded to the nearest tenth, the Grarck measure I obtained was 29.2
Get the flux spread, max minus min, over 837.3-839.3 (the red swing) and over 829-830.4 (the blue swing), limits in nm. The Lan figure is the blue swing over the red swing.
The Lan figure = 0.3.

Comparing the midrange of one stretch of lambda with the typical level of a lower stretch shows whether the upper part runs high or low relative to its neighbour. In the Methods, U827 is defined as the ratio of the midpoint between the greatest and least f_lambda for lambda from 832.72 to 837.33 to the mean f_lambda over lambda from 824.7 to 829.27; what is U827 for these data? 0.93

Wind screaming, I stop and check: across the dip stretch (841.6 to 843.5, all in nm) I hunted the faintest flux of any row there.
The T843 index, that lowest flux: 14.2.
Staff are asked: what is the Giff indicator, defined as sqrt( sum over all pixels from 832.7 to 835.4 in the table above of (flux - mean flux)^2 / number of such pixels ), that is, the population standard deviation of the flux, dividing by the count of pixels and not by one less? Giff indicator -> 0.26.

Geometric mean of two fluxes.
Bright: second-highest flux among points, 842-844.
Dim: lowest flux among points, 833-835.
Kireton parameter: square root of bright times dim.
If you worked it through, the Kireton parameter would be 14.2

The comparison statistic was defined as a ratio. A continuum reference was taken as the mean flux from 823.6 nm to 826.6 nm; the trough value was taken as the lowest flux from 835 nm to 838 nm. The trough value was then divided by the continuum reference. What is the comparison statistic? 0.87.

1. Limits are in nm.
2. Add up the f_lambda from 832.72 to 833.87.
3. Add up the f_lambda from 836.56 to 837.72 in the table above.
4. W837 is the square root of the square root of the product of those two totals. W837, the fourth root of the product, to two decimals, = 6.48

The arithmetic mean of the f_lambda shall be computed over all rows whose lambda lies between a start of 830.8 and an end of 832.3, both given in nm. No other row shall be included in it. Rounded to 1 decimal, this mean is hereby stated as 14.4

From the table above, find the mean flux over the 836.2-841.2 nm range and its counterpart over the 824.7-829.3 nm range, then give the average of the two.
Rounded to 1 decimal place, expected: 14.5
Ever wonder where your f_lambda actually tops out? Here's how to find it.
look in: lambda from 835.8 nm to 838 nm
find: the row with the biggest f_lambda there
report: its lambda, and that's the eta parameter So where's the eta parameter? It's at 836.368 nm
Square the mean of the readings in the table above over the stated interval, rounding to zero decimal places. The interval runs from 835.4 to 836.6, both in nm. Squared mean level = 207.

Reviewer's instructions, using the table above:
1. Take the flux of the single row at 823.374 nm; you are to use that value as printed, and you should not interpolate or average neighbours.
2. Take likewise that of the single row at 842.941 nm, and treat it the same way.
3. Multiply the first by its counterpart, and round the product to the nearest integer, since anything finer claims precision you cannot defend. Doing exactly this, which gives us 242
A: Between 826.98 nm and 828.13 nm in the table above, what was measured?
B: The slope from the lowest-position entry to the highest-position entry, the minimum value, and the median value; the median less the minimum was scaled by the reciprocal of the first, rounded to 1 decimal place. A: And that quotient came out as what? -0.8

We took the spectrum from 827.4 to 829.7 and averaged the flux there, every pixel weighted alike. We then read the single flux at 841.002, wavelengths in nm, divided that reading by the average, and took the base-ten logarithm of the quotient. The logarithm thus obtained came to -0.039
